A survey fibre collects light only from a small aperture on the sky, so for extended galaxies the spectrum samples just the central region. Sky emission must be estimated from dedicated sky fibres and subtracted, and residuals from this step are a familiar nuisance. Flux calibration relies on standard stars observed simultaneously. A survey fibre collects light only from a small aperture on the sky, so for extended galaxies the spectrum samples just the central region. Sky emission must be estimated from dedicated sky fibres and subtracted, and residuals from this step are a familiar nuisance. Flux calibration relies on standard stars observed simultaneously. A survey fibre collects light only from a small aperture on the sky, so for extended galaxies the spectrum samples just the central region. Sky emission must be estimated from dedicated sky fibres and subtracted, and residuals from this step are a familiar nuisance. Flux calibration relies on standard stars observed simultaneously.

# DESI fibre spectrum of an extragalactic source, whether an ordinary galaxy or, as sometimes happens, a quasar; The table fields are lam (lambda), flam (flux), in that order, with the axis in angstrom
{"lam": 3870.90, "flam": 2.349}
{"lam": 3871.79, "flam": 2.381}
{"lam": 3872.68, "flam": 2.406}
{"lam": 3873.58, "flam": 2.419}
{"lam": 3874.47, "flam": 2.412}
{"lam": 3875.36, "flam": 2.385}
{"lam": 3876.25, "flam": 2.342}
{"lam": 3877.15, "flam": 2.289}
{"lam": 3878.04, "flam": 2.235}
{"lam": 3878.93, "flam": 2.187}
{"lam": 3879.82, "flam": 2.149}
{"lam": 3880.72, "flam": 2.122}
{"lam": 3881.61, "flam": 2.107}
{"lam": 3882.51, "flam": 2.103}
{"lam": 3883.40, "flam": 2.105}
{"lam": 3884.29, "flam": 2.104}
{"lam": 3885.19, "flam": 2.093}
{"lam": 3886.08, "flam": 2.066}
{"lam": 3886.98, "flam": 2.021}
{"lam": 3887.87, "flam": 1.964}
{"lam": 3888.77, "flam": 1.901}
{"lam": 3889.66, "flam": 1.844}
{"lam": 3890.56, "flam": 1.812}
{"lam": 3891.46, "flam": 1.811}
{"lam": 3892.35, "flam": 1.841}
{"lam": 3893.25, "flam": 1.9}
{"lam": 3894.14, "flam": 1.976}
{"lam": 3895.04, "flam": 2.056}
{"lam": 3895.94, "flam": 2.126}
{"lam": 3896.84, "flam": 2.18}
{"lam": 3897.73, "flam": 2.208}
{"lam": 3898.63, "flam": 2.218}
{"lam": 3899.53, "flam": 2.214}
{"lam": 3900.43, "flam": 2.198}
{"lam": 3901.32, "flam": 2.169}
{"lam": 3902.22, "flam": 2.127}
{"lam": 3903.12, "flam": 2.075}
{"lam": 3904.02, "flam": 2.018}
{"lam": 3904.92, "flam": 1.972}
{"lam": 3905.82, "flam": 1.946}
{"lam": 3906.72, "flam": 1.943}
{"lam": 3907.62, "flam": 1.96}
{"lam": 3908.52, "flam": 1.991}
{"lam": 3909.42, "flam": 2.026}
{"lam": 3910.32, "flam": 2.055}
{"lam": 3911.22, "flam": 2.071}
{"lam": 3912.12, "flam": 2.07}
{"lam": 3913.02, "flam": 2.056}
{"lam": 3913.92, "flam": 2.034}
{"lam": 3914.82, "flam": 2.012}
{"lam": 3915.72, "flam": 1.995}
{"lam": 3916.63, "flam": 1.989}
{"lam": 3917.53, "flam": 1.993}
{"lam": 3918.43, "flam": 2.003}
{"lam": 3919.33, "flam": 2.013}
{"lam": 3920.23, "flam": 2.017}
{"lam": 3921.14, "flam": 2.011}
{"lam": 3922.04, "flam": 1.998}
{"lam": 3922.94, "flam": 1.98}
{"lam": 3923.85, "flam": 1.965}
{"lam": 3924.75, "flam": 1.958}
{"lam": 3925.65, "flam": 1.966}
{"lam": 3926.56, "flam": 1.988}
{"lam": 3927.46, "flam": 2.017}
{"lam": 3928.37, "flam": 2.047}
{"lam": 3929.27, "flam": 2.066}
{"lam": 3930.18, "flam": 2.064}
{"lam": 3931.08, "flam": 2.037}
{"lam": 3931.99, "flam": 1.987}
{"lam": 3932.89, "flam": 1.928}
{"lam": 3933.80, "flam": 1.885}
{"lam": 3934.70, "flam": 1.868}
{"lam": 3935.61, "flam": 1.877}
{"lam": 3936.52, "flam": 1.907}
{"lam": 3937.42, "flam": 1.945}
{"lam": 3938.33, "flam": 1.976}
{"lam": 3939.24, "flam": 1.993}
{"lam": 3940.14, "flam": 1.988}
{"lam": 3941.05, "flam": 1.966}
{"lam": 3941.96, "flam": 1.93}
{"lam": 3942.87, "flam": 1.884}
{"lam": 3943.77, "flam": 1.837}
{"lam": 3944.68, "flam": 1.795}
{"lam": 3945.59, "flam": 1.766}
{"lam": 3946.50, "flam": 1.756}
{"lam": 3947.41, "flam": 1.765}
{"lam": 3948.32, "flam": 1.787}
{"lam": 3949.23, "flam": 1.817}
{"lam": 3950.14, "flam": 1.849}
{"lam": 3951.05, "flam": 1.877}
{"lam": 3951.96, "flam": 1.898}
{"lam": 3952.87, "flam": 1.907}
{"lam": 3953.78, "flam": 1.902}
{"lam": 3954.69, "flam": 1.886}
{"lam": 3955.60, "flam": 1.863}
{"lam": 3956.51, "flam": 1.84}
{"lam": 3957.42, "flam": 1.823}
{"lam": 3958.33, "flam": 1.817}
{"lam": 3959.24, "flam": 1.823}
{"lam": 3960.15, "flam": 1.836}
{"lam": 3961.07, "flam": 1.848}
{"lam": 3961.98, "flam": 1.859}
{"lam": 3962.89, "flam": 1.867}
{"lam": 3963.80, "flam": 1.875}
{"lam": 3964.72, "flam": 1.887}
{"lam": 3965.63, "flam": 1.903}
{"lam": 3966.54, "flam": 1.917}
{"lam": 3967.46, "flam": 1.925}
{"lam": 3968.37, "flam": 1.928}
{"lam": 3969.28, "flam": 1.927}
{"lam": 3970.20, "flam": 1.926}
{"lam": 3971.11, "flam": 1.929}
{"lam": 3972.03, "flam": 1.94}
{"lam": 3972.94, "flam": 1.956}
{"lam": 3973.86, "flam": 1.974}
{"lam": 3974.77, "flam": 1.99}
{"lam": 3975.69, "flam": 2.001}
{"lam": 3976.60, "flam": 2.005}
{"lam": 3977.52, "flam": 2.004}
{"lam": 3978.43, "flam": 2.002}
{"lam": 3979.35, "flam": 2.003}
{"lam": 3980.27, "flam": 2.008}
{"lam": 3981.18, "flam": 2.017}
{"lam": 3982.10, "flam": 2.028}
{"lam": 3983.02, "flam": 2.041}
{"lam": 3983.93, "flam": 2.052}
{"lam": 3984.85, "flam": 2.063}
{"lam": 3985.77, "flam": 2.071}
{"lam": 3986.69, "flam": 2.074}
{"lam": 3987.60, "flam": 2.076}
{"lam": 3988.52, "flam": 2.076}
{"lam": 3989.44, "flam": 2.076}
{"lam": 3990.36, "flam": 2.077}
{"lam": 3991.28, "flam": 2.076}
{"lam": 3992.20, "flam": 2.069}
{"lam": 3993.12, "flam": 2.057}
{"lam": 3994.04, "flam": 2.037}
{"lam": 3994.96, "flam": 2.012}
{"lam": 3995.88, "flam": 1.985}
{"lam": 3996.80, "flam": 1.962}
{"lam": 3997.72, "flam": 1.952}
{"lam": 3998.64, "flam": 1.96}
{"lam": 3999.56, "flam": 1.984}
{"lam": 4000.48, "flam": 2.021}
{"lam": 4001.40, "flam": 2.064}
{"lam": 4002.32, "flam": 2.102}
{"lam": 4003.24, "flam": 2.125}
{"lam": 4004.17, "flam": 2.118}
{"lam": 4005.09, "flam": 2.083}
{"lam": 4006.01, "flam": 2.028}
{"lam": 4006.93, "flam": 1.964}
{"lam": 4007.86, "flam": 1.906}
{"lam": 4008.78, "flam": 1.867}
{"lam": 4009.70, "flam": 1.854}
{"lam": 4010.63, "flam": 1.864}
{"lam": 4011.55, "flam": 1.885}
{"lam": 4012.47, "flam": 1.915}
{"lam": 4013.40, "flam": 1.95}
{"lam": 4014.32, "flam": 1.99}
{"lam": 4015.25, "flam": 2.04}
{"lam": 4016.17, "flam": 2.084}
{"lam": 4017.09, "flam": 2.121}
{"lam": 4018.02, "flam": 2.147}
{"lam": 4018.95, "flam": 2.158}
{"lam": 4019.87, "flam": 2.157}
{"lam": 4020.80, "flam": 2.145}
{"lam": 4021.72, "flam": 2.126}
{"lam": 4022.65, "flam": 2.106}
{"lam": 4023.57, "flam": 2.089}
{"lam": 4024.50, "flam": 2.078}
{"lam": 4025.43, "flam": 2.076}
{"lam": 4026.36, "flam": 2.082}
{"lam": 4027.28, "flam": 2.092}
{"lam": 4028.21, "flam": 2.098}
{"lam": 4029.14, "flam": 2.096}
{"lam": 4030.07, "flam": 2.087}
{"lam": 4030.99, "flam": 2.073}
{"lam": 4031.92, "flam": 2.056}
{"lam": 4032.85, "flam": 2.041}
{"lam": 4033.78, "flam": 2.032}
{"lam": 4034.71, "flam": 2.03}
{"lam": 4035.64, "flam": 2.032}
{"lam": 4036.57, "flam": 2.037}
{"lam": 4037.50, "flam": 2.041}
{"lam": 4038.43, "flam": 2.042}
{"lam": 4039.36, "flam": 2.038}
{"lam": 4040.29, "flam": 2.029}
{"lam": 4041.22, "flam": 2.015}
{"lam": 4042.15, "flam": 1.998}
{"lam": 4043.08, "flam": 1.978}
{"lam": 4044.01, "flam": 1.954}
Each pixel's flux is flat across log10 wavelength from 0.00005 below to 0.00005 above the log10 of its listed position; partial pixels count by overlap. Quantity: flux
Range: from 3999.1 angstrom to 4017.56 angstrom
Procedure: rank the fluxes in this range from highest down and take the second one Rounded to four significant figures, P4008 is 2.121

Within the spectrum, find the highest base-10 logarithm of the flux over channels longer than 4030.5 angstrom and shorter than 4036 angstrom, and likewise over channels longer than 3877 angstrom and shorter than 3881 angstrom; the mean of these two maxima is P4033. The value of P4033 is 0.338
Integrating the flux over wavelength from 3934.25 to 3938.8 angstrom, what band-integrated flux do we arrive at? 8.7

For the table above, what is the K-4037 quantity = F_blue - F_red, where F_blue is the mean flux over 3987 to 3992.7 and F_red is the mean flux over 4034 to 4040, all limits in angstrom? 0.0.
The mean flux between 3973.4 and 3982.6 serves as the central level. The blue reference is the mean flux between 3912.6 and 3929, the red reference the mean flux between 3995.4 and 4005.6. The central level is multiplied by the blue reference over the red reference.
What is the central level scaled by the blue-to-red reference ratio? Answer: 1.97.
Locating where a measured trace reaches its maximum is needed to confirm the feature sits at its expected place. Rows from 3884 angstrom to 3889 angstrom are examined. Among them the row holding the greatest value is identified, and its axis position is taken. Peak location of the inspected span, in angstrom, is 3884.29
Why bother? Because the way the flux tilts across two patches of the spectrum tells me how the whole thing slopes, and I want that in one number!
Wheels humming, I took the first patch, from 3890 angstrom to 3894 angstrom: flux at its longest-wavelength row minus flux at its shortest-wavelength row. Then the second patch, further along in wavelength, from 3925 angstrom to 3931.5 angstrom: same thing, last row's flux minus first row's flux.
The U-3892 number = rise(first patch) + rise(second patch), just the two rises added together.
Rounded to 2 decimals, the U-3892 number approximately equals 0.16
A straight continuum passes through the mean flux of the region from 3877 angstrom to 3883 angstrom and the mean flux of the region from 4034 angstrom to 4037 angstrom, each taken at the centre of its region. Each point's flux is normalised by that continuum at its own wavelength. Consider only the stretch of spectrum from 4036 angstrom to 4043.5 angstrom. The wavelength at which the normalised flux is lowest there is 4043.08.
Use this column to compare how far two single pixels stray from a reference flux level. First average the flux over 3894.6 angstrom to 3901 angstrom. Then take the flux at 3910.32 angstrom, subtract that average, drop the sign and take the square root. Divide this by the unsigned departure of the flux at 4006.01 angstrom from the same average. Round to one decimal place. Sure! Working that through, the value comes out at 2.4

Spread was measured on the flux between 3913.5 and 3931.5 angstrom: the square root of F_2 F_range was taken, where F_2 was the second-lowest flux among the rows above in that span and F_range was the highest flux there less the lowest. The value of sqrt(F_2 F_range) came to 0.46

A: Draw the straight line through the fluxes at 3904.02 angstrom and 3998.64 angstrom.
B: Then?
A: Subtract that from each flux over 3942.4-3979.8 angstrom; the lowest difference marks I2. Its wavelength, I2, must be 3946.50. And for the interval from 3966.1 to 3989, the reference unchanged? 3966.54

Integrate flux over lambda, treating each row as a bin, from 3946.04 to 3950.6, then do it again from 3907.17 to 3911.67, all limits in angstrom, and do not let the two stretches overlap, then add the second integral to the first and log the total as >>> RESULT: 17.3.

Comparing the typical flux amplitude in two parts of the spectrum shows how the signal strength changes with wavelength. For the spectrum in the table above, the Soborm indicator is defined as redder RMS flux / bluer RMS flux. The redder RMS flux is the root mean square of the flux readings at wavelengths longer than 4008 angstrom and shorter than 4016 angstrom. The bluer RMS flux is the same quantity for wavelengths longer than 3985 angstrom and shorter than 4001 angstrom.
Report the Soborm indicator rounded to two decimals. 0.94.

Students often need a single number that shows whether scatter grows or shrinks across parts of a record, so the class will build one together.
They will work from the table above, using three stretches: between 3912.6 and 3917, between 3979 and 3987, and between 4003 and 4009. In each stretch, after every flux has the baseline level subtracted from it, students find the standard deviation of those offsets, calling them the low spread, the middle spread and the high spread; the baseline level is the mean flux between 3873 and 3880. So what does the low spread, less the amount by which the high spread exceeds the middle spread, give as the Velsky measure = -0.05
